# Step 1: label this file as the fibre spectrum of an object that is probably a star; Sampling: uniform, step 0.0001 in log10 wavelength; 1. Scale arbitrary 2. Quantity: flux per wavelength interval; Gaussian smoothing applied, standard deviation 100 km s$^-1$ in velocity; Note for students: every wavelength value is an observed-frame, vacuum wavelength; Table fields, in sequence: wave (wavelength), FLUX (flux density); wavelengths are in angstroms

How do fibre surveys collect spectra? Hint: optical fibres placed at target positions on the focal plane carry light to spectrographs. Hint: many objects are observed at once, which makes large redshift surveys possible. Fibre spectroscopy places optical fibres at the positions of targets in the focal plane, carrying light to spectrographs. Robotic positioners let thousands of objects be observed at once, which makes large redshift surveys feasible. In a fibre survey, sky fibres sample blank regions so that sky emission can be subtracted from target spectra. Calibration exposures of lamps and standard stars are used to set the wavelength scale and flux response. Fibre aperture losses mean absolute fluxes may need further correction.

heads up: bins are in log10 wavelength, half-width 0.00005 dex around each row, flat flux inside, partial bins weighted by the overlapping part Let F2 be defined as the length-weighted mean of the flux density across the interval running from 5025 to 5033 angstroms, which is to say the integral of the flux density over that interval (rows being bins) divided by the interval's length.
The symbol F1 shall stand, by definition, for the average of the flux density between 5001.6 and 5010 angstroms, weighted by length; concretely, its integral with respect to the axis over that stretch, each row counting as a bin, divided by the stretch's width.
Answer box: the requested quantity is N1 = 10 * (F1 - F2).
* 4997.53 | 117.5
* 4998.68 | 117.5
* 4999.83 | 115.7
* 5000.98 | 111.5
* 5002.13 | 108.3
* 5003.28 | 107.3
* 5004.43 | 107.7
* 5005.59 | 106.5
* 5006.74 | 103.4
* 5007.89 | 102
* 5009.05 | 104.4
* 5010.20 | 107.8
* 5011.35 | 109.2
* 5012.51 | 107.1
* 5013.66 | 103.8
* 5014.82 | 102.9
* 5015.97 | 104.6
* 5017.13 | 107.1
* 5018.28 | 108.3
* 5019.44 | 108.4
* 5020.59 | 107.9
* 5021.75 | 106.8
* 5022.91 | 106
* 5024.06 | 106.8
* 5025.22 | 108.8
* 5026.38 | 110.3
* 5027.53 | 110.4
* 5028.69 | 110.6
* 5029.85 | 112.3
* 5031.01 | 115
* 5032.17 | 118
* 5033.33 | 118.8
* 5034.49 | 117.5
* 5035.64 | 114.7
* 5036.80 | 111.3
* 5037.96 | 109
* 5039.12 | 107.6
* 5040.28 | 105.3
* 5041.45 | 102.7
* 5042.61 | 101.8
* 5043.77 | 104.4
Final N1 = -68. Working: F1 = 106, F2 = 113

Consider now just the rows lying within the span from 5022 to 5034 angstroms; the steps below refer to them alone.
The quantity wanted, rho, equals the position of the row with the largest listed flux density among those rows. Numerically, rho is 5033.33 angstroms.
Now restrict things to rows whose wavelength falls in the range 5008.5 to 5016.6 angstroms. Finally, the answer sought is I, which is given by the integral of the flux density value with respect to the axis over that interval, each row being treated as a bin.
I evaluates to 856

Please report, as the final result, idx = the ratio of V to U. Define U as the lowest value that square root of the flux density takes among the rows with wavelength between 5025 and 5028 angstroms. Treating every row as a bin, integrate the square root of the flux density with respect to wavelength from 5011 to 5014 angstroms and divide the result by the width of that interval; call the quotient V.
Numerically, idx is 0.990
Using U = 10.4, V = 10.3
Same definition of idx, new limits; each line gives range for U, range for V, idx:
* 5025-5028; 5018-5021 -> 0.998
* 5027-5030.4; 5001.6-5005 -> 0.989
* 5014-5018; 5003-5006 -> 1.019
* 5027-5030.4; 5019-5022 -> 0.989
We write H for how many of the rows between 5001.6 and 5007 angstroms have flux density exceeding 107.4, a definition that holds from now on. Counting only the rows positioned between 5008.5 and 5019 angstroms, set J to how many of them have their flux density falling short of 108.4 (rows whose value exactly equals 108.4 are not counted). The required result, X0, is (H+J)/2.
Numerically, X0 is 5.0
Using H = 2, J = 8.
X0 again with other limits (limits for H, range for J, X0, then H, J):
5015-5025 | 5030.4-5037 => 1.5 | 3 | 0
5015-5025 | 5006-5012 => 3.5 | 3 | 4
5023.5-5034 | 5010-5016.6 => 6.5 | 8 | 5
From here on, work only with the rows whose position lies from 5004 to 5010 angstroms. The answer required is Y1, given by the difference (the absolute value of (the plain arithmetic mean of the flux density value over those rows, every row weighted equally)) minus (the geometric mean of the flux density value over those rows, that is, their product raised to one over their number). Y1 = 0.020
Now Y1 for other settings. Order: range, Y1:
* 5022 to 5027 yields 0.013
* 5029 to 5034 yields 0.029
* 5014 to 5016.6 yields 0.003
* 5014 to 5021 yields 0.020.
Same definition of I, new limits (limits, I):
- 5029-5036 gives 811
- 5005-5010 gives 521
